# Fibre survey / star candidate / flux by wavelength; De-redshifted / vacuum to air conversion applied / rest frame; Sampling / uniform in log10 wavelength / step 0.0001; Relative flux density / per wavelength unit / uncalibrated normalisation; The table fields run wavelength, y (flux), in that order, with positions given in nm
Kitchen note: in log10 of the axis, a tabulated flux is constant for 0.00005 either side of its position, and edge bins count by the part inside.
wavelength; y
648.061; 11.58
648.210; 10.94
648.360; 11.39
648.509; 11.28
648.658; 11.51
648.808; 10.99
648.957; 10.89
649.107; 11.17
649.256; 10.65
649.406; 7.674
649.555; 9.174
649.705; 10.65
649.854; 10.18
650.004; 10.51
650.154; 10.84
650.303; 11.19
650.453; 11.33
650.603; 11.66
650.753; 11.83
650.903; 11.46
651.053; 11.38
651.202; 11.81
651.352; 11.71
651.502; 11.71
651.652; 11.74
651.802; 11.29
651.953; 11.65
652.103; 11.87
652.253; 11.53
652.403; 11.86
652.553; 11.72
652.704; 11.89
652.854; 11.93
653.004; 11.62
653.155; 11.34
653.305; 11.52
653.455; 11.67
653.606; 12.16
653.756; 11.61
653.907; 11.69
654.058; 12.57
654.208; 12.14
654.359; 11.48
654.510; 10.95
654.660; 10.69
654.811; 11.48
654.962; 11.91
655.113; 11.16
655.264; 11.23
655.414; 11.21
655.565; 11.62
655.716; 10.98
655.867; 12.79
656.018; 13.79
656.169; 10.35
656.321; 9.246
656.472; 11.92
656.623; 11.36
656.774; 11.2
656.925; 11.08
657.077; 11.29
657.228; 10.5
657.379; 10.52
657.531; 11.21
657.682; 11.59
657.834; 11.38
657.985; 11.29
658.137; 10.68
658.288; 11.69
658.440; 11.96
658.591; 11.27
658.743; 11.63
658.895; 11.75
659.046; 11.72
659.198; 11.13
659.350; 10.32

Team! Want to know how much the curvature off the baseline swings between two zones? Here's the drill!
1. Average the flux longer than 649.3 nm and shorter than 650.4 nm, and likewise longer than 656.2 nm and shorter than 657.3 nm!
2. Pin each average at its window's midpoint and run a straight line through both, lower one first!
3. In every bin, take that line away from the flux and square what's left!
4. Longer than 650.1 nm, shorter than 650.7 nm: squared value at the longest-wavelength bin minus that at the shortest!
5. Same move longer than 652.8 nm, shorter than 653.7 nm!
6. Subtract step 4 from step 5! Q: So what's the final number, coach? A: -1.3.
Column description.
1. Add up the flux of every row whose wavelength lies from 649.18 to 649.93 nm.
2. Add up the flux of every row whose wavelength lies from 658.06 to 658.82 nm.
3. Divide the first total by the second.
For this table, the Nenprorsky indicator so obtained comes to 0.84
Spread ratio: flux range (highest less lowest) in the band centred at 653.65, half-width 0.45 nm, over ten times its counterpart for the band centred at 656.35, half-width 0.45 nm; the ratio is 0.02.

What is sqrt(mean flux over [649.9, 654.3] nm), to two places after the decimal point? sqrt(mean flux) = 3.41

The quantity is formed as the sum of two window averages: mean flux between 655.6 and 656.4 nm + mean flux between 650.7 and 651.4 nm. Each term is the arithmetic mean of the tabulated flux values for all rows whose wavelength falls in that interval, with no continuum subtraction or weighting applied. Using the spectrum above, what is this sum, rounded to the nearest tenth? 23.1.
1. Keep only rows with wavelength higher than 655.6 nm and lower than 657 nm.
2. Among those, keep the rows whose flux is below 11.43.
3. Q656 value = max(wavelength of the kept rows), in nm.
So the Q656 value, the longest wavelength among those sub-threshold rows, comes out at 656.925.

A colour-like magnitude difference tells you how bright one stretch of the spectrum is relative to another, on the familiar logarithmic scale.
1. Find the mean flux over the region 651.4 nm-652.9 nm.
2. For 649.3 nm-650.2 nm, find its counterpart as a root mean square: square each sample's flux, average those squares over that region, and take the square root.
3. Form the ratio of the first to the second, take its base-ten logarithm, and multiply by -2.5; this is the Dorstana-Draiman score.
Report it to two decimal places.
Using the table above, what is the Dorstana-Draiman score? -0.18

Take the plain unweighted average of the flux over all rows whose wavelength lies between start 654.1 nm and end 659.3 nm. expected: 11.4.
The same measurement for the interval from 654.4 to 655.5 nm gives 11.2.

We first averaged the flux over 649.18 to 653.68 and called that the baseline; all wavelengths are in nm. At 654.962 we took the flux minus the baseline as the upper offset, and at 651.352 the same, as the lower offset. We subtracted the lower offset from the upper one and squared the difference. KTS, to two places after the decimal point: 0.04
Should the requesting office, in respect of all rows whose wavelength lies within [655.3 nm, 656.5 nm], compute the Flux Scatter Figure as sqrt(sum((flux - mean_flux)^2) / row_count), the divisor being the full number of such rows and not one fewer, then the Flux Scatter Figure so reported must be 1.3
